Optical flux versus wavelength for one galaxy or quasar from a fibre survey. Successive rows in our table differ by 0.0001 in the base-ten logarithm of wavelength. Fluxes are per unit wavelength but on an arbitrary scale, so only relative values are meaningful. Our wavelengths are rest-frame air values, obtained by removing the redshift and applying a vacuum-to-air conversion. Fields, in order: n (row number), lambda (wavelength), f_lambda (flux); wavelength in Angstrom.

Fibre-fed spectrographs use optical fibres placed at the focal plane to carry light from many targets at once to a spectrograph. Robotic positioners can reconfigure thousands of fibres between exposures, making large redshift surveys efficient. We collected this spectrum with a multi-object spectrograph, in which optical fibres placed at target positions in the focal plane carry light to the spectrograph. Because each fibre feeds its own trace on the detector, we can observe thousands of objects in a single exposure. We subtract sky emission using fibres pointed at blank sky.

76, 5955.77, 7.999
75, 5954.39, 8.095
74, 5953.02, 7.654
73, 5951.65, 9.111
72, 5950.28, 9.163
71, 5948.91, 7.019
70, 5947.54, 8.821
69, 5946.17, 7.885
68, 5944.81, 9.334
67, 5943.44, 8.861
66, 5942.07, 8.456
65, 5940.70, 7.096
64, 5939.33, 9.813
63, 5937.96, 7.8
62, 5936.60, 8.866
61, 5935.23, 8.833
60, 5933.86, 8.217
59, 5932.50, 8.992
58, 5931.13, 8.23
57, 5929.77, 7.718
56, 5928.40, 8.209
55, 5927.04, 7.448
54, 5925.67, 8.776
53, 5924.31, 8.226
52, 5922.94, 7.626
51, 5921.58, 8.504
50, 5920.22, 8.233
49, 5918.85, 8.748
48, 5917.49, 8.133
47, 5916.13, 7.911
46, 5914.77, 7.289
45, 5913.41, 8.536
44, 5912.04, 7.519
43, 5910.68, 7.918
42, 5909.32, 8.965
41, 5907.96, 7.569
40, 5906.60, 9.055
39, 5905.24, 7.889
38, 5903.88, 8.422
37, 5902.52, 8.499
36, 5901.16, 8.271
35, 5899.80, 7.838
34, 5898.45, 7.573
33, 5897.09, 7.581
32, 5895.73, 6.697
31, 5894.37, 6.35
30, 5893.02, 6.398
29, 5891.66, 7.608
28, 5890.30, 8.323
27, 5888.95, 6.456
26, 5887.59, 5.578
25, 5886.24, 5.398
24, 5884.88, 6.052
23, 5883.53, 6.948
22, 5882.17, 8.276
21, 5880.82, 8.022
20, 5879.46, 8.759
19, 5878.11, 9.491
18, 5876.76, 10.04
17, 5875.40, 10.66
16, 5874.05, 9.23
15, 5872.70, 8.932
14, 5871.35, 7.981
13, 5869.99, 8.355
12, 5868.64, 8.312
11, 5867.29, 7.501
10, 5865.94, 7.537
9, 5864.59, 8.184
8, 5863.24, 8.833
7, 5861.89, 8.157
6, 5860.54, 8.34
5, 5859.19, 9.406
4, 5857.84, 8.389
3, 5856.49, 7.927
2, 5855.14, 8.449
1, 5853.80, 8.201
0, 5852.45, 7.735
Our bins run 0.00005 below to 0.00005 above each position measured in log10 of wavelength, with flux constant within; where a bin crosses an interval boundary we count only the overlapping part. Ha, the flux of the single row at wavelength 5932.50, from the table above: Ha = 8.992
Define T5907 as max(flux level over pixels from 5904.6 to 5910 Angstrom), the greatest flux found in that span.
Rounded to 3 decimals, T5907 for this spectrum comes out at 9.055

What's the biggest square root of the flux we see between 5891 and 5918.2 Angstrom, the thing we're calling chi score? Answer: 3.01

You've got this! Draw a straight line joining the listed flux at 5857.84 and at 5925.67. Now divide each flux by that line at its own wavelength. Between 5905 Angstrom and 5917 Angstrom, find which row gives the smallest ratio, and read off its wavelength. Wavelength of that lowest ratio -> 5914.77 Angstrom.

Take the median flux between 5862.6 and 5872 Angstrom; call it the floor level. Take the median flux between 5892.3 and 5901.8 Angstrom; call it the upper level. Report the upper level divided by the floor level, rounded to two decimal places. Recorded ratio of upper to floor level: 0.93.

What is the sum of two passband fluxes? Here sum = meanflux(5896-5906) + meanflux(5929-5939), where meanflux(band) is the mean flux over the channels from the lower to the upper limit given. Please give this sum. 16.4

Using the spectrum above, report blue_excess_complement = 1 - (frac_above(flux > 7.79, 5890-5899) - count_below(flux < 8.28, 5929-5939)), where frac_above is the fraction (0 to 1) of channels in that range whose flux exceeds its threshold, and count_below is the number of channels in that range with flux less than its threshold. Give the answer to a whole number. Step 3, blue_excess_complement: 5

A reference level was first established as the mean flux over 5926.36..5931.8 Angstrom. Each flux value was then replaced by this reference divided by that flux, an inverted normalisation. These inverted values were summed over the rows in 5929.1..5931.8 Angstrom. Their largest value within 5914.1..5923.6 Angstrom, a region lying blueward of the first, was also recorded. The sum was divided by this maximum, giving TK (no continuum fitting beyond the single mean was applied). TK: 1.8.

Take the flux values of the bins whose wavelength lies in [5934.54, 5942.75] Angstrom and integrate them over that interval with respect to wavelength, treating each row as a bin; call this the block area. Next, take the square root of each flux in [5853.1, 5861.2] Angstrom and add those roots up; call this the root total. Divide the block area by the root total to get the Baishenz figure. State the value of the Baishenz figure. 3.99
